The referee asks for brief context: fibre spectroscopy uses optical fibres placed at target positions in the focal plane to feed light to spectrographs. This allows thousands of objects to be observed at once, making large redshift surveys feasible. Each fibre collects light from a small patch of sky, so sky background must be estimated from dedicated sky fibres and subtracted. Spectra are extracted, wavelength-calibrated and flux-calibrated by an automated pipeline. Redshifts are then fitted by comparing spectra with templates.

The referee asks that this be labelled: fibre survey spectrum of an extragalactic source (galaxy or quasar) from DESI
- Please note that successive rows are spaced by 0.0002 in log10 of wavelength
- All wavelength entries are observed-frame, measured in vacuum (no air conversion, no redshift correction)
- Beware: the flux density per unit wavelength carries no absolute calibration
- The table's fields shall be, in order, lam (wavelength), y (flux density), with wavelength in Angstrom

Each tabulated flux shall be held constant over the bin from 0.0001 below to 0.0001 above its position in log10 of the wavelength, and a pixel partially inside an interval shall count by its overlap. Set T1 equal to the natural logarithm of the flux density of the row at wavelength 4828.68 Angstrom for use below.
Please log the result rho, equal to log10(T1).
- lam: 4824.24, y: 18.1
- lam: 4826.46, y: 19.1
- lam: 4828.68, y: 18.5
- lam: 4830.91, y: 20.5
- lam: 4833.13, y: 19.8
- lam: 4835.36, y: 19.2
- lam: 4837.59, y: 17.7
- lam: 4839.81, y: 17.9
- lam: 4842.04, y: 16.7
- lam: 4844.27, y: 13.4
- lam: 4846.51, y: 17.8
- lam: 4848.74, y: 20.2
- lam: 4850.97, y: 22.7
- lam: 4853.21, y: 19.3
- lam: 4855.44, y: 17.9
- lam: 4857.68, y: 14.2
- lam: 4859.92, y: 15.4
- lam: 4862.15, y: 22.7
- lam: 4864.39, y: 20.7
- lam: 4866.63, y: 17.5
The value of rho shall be 0.465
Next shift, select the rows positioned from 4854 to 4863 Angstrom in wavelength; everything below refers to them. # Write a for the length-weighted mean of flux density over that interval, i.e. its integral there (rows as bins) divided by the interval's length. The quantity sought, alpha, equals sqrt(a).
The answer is 4.18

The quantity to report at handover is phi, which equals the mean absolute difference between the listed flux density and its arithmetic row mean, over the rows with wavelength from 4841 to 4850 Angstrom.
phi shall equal 2.0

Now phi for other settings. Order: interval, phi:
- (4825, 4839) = 0.7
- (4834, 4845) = 1.5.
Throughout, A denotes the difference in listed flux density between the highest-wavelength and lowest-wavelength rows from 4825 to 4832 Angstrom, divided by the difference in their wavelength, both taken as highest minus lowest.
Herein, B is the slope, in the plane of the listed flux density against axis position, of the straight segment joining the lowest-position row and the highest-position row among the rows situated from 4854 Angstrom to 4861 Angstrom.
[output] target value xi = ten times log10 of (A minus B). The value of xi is -0.6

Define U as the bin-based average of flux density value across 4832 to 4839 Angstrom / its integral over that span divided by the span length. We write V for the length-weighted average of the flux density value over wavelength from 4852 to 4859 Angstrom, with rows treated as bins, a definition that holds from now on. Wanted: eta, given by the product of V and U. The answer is 324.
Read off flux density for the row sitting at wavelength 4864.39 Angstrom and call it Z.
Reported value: 20.7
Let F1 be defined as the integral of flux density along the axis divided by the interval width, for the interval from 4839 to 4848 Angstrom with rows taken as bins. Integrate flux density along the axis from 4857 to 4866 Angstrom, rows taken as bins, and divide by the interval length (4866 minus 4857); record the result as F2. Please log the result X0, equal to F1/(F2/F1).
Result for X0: 15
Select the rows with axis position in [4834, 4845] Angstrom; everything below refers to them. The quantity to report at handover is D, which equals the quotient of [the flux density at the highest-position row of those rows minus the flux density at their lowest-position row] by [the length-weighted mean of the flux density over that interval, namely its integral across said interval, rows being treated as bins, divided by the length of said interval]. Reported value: -0.34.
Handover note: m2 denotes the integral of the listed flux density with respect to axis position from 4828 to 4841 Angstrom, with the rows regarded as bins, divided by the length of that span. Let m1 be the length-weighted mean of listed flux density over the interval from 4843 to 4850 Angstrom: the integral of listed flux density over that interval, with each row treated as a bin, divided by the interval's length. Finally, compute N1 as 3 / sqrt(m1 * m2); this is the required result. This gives 0.166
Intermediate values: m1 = 17.2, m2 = 18.9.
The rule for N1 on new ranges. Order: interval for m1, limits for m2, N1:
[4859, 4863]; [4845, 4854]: 0.155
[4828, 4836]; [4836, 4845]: 0.166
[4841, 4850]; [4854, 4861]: 0.181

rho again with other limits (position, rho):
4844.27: 0.414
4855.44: 0.460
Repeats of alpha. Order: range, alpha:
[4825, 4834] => 4.41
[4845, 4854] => 4.44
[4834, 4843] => 4.24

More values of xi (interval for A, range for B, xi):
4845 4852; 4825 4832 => -1.1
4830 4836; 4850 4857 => -1.1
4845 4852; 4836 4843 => 1.2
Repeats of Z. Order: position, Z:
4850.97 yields 22.7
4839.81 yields 17.9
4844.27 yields 13.4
